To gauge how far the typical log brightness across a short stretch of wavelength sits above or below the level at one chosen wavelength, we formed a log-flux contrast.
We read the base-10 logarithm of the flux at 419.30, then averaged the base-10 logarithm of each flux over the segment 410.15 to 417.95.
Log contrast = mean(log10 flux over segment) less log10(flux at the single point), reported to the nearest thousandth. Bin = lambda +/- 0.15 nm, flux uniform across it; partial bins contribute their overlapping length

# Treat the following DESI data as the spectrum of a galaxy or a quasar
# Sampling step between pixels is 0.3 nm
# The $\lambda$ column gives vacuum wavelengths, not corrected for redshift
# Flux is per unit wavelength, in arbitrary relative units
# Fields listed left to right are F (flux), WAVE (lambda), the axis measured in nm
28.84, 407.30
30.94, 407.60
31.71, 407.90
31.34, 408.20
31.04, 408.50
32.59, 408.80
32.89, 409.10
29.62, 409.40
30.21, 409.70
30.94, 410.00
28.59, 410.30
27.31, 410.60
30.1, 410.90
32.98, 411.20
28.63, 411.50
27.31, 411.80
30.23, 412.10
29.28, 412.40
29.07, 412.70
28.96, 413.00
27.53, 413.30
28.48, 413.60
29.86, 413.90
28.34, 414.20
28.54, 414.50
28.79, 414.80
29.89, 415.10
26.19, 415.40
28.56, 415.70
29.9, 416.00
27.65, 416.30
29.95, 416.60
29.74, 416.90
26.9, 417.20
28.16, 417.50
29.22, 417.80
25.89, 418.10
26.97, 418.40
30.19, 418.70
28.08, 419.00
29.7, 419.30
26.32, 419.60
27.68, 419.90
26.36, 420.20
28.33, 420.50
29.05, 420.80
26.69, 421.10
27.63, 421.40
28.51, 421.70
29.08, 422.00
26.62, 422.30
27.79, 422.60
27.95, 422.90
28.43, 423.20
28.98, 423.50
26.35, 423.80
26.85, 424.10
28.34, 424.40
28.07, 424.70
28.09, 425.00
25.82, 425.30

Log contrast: -0.013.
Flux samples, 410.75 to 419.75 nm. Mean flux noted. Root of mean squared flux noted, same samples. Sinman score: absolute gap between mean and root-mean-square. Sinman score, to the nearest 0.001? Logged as 0.038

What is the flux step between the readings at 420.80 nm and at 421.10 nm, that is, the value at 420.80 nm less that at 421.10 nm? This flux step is 2.4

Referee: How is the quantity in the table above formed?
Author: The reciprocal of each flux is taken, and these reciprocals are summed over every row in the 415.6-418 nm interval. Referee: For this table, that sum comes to 0.28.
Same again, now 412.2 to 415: 0.31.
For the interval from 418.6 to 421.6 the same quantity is 0.36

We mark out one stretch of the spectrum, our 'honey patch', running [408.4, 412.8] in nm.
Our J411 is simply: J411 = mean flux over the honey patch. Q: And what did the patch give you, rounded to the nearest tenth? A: 30.1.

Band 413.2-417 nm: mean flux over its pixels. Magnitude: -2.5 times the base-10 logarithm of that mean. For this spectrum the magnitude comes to -3.646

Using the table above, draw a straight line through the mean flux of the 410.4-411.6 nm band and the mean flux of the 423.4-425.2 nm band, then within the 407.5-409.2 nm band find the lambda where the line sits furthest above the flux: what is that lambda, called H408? 407.60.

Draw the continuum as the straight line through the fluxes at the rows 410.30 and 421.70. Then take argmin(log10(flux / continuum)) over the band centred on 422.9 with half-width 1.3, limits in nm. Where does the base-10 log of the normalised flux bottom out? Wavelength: 423.80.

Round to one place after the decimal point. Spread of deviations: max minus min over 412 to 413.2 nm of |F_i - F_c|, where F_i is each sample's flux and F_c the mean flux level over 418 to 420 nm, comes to 1.3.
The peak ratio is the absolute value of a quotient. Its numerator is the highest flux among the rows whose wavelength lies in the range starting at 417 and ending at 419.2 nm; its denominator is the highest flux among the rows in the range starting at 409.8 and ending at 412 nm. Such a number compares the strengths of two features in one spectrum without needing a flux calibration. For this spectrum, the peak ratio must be 0.92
